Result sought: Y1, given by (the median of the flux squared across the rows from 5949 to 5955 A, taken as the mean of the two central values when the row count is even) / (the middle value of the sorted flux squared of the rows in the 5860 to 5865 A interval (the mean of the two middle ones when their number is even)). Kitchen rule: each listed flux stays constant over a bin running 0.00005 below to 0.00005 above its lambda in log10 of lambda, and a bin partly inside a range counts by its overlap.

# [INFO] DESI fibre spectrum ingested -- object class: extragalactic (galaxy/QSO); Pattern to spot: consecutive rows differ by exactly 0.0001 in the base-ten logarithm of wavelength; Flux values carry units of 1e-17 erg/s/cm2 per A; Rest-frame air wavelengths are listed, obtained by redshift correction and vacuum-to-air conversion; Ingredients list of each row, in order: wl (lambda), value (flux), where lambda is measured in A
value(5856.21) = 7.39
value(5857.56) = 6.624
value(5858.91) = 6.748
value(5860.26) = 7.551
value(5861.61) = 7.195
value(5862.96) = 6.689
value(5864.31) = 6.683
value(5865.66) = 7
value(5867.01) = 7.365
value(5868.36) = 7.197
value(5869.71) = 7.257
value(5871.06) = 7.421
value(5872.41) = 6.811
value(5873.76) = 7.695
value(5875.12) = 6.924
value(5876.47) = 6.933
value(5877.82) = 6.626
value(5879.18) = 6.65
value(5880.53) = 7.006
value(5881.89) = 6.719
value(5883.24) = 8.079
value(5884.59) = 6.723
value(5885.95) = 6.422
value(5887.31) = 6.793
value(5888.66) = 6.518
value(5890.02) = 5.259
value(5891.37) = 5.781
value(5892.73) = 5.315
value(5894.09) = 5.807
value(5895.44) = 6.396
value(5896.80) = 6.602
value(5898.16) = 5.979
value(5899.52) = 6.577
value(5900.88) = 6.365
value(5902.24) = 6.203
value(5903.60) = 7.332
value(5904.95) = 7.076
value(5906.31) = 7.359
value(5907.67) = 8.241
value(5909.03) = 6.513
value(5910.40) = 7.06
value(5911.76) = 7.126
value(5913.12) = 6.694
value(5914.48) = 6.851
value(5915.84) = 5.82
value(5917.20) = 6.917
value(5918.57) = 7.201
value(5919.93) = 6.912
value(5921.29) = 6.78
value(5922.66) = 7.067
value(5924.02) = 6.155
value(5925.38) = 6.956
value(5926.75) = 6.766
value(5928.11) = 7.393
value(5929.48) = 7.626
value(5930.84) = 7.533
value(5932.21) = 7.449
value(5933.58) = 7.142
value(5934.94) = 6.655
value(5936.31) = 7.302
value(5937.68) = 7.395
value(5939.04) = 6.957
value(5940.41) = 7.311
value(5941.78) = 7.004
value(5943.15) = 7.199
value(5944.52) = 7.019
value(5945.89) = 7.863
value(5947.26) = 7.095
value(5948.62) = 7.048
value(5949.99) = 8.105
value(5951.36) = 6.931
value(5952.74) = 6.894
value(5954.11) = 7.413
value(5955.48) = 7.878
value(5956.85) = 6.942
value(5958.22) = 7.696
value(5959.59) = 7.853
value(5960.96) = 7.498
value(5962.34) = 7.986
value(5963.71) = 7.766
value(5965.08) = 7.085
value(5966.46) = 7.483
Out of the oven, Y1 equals 1.07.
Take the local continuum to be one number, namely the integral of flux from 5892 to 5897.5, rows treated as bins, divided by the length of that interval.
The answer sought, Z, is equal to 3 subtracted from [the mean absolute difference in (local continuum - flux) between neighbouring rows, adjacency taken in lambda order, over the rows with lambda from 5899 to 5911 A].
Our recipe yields -2.35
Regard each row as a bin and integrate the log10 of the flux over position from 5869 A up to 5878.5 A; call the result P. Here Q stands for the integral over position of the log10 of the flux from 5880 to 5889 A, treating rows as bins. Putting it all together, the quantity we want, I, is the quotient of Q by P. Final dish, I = 0.93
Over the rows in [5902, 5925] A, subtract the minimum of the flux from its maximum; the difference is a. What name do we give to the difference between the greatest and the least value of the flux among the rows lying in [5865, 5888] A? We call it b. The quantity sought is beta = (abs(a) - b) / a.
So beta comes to 0.3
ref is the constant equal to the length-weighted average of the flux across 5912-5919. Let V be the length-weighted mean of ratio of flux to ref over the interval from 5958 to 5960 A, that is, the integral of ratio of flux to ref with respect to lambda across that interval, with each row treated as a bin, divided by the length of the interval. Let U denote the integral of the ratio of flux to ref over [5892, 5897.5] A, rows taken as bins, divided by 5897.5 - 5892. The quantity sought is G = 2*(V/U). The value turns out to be 2.59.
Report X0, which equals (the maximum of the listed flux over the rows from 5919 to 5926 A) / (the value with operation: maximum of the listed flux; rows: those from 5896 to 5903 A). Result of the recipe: 1.07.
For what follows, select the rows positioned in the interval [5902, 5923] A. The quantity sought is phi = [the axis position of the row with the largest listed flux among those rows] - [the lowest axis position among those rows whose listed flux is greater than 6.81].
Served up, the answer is 4.1 A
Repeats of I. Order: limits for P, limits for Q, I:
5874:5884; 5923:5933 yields 1.01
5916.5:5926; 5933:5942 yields 0.97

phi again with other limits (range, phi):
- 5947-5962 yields 2.7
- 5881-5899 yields 0.0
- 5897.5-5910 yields 4.1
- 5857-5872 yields 0.0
